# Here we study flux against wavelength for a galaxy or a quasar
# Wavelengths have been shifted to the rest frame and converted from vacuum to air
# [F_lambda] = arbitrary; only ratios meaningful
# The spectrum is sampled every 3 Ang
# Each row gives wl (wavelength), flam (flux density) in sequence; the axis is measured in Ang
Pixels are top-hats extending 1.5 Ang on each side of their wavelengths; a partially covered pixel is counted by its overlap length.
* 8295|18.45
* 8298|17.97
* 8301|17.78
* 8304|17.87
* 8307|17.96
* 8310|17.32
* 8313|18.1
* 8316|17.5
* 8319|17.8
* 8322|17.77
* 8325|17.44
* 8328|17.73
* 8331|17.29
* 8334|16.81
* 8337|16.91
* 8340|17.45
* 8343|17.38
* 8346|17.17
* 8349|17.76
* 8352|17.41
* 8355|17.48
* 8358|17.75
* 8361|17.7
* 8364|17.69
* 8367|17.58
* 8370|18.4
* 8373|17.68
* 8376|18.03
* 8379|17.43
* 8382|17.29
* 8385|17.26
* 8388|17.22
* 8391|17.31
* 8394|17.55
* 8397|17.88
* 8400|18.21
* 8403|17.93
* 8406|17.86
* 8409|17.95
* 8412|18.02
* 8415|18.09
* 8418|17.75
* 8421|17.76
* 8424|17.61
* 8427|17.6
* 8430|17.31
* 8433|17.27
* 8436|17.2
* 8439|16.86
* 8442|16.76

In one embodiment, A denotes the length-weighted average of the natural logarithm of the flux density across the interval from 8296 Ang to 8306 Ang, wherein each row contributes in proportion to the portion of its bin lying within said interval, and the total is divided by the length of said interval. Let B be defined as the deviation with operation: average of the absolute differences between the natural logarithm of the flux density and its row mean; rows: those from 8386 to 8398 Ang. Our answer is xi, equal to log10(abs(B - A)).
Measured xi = 0.458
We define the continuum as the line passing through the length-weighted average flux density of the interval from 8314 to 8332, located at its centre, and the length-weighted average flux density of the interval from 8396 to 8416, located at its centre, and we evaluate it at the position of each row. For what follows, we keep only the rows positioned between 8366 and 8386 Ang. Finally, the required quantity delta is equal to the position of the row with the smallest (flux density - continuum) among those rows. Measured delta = 8385 Ang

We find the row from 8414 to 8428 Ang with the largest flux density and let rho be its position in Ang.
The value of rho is 8415 Ang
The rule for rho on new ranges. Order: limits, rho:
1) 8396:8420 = 8400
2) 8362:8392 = 8370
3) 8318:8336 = 8319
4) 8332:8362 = 8349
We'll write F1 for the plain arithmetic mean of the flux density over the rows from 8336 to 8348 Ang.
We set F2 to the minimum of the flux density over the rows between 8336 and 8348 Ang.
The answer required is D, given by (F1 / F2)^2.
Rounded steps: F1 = 17.2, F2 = 16.91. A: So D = 1.04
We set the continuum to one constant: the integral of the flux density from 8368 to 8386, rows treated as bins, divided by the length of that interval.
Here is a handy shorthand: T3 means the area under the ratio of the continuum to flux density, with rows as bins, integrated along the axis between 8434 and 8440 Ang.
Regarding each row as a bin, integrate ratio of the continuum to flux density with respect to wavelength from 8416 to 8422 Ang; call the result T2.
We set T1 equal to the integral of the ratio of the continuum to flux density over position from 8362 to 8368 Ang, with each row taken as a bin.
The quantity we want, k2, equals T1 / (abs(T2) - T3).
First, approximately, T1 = 6.02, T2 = 5.97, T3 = 6.22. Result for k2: -24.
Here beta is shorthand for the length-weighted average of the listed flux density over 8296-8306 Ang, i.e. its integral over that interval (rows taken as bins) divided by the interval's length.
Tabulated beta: 17.9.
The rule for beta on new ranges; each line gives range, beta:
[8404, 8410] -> 17.9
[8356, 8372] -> 17.8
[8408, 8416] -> 18.0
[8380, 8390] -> 17.3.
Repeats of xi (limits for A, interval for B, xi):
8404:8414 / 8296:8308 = 0.460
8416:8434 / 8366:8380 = 0.455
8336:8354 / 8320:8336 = 0.453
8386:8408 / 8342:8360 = 0.457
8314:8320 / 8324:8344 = 0.456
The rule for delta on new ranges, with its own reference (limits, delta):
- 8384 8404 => 8388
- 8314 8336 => 8334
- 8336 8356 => 8337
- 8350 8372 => 8352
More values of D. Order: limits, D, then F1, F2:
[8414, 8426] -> 1.02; 17.8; 17.61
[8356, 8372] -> 1.03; 17.8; 17.58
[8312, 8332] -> 1.04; 17.7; 17.29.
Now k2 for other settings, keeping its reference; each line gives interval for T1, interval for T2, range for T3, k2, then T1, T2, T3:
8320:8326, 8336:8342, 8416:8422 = 31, 6.02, 6.17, 5.97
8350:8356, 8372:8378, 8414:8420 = 309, 6.08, 5.95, 5.93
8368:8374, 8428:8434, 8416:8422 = 37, 5.89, 6.13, 5.97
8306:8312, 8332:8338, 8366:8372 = 16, 6.02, 6.28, 5.90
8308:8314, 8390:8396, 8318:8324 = 63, 6.00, 6.07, 5.98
